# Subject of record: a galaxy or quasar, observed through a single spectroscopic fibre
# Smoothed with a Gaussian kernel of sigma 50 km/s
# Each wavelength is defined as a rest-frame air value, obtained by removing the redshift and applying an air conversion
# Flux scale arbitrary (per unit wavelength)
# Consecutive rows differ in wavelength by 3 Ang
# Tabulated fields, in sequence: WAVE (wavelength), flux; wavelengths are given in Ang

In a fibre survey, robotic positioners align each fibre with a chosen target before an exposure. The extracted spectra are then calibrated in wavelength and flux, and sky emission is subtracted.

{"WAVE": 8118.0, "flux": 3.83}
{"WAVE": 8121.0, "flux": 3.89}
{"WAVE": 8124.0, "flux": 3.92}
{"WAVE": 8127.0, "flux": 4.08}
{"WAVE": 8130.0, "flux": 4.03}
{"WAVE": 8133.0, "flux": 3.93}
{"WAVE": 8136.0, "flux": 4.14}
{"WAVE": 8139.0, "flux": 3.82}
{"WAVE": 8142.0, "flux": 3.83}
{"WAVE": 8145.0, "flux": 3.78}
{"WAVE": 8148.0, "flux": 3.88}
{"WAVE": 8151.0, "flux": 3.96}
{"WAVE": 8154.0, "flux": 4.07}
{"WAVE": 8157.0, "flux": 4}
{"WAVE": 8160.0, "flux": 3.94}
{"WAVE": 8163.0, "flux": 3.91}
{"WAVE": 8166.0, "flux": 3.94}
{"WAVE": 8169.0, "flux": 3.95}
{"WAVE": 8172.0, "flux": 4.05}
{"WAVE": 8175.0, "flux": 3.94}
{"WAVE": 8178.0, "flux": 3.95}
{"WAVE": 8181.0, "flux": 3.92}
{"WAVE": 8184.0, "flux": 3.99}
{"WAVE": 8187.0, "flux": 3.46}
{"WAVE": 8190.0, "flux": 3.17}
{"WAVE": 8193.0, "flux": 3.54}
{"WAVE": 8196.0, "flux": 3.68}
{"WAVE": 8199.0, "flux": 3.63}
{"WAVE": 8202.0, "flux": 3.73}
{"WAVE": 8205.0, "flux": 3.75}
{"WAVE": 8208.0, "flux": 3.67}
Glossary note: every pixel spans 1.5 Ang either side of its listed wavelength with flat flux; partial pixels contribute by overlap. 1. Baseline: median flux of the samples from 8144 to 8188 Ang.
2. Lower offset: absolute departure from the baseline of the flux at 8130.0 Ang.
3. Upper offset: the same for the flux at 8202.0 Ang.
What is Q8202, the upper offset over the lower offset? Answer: 2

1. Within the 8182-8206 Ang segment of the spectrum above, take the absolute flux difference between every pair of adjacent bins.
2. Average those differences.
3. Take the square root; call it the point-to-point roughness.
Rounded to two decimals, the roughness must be 0.46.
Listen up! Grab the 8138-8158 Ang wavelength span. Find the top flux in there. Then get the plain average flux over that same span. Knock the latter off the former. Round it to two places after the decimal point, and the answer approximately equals 0.16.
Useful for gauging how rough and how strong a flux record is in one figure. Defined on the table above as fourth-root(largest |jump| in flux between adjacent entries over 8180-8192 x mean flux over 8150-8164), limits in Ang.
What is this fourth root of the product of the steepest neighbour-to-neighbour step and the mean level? 1.2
